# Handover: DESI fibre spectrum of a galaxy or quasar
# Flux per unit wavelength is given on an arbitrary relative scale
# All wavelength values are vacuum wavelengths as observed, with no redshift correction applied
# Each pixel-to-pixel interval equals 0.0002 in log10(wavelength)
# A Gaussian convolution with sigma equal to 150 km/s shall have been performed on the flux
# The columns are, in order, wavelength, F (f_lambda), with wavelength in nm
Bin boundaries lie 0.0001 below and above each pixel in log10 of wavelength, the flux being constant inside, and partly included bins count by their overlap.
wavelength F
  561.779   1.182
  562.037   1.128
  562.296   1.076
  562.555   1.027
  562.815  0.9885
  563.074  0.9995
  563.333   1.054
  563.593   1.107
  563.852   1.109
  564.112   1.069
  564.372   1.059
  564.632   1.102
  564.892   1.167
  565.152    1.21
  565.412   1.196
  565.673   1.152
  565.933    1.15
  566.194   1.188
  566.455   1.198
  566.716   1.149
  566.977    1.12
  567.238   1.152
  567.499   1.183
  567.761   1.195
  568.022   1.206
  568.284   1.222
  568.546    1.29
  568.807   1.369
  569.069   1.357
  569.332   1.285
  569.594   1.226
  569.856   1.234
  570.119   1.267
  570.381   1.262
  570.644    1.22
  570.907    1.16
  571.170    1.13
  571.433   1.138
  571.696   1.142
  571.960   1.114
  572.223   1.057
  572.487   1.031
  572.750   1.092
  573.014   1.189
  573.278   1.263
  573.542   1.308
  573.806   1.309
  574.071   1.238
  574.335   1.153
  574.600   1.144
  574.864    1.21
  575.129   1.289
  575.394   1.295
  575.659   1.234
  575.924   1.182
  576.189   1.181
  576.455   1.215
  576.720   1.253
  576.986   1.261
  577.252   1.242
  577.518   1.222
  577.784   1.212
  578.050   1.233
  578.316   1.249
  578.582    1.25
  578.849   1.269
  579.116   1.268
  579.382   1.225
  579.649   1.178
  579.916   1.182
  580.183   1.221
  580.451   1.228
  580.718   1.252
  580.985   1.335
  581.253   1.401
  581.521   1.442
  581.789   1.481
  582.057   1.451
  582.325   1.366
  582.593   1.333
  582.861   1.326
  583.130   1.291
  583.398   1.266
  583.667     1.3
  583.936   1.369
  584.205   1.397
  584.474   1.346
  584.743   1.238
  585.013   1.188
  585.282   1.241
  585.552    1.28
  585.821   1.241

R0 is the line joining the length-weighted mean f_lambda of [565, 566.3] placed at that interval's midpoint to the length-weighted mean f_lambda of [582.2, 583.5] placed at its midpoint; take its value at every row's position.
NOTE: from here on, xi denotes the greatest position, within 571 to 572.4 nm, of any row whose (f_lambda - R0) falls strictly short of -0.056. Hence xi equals 572.223 nm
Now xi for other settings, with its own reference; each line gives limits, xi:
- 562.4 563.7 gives 563.333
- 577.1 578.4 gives 577.784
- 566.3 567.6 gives 566.977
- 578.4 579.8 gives 579.649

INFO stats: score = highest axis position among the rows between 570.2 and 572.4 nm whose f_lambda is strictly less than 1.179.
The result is 572.223 nm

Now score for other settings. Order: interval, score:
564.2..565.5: 564.892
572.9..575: 574.600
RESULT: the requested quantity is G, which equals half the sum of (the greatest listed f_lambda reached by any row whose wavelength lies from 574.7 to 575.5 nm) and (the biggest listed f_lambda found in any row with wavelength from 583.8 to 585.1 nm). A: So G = 1.35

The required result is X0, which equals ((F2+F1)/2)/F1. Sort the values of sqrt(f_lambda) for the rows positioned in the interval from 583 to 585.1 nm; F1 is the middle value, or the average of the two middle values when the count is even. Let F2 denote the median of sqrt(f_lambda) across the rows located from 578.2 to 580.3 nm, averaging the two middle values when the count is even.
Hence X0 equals 0.99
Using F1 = 1.14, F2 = 1.11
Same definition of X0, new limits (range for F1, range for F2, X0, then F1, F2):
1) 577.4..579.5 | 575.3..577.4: 1.00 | 1.11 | 1.11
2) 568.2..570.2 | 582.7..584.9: 1.01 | 1.13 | 1.15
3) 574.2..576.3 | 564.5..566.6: 1.00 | 1.09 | 1.09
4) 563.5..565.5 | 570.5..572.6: 1.01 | 1.05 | 1.06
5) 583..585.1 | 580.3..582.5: 1.02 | 1.14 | 1.18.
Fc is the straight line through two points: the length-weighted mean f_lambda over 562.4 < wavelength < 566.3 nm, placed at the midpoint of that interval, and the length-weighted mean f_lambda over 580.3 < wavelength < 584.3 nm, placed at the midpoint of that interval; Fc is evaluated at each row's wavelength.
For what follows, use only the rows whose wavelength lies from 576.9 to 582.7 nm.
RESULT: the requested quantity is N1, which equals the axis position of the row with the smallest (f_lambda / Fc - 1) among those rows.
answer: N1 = 579.649 nm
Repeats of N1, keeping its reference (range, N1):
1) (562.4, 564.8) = 562.815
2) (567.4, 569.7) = 567.499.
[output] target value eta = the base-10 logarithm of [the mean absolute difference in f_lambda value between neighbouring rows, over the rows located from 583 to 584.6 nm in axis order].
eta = -1.38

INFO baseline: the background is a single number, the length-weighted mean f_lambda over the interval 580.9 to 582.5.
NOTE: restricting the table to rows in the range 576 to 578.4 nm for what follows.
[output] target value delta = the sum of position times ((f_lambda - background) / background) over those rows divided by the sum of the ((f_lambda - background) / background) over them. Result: 577.22 nm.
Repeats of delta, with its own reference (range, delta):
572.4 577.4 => 574.68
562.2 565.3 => 563.60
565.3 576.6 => 570.84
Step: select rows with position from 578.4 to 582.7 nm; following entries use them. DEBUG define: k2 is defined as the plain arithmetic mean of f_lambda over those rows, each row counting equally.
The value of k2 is 1.31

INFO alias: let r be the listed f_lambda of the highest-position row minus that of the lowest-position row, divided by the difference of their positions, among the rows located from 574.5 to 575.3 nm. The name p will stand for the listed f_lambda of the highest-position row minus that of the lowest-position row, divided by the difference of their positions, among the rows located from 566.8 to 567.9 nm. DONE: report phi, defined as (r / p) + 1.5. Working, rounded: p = 0.096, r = 0.27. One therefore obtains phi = 4.4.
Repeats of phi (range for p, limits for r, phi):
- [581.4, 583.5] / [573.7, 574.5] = 4.6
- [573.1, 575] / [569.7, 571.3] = 3.9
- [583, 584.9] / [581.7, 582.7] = 7.1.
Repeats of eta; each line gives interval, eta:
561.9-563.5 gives -1.39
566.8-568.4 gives -1.69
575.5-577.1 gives -1.58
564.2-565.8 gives -1.38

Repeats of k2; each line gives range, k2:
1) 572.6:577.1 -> 1.22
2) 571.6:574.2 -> 1.17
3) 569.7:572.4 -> 1.17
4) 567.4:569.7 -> 1.26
